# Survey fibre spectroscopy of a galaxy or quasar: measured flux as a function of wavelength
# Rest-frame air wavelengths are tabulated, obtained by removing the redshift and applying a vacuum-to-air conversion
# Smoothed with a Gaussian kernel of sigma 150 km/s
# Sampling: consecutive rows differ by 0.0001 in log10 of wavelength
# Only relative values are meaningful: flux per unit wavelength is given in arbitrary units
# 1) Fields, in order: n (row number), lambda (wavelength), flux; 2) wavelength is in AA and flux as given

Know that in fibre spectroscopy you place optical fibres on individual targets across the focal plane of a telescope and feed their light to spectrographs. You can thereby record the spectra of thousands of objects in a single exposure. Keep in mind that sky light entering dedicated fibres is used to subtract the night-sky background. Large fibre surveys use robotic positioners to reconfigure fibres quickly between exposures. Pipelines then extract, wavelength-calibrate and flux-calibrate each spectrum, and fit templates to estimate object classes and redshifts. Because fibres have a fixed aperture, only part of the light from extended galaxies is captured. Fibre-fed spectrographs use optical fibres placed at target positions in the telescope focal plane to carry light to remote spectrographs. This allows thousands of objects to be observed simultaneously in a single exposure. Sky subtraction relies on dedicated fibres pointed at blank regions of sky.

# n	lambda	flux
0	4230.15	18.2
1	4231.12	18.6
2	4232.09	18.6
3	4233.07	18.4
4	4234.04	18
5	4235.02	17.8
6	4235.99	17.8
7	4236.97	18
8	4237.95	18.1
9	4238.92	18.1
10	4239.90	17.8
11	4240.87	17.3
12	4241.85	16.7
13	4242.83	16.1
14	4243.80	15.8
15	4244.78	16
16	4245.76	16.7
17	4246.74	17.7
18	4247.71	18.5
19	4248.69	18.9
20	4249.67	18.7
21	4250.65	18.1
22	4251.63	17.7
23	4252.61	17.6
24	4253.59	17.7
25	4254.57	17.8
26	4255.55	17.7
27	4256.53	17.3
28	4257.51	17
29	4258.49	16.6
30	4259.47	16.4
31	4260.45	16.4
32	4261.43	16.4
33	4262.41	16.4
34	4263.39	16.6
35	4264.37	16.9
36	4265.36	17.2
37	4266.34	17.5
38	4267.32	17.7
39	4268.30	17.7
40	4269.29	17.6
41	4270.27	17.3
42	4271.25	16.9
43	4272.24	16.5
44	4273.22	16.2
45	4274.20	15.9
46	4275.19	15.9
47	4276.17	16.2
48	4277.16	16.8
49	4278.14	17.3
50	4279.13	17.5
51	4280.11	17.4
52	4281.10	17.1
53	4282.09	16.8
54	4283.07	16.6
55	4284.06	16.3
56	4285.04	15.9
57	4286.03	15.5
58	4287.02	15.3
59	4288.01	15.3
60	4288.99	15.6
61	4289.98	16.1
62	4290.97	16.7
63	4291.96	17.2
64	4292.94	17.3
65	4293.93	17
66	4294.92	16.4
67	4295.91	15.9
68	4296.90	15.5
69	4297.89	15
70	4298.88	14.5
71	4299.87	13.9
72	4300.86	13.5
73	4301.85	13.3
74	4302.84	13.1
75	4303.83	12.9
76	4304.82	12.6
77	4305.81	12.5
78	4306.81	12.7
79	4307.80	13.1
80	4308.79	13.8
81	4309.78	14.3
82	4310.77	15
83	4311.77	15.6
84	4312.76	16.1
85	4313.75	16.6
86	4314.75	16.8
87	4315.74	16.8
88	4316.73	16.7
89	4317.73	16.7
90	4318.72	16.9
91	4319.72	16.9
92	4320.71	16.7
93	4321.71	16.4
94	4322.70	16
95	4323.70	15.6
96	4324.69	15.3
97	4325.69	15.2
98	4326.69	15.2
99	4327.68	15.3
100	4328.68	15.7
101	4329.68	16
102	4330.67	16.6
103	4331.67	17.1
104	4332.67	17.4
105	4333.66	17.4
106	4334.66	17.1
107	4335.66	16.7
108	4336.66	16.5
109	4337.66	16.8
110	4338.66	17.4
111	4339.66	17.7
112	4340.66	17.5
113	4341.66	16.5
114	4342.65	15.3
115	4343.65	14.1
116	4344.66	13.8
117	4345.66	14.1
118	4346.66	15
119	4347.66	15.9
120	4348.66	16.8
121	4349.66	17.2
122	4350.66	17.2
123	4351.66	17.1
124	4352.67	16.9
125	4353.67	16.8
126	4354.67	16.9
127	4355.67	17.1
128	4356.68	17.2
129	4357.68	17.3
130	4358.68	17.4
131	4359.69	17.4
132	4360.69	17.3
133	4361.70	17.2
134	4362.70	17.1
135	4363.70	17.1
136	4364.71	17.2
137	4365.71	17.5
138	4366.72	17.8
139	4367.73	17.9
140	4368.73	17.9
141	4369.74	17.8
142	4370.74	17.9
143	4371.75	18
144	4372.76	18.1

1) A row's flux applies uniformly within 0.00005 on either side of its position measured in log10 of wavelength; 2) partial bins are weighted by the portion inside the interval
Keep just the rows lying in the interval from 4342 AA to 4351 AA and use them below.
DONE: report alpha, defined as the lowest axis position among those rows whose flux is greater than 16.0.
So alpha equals 4348.66 AA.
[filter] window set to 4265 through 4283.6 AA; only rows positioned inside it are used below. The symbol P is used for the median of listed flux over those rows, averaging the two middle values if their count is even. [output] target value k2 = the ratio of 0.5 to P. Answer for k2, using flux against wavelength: 0.0292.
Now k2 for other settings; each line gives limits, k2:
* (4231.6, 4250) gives 0.0281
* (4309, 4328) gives 0.0311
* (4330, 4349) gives 0.0299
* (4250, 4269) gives 0.0289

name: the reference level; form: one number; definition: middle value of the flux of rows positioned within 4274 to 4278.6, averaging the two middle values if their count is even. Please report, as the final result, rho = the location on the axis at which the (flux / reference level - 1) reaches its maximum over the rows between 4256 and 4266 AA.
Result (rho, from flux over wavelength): 4256.53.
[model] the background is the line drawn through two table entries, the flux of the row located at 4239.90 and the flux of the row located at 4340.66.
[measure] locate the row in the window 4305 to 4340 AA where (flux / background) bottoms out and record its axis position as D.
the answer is 4305.81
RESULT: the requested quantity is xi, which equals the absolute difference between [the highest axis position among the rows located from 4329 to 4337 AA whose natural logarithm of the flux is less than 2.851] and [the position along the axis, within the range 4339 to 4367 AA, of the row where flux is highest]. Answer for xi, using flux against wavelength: 30.1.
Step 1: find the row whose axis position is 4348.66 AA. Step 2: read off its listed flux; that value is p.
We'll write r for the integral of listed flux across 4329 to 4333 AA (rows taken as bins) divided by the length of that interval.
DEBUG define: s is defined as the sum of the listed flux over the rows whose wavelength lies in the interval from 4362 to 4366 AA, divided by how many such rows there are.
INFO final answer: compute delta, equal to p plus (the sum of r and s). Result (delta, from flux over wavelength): 50.7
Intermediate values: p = 16.8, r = 16.7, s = 17.2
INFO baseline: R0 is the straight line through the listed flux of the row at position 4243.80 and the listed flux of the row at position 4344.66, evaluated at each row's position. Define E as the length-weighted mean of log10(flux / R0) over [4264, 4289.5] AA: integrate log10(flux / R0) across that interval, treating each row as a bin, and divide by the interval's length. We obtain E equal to 0.04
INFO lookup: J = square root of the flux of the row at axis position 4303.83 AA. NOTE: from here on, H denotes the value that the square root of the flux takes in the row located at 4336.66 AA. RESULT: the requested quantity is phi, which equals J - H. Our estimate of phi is -0.47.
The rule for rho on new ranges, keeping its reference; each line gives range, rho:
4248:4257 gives 4248.69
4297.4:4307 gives 4297.89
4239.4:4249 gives 4248.69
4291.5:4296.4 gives 4292.94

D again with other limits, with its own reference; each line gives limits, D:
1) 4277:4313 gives 4305.81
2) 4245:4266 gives 4259.47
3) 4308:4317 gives 4308.79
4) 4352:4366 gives 4353.67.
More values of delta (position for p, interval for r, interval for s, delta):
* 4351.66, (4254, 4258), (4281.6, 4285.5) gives 51.0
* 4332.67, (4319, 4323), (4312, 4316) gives 50.5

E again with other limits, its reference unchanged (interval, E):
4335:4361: 0.08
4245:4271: 0.05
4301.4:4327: 0.02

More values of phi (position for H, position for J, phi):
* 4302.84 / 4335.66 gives 0.47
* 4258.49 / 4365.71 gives 0.11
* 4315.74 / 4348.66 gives 0.00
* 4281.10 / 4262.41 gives -0.09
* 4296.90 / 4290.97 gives 0.15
